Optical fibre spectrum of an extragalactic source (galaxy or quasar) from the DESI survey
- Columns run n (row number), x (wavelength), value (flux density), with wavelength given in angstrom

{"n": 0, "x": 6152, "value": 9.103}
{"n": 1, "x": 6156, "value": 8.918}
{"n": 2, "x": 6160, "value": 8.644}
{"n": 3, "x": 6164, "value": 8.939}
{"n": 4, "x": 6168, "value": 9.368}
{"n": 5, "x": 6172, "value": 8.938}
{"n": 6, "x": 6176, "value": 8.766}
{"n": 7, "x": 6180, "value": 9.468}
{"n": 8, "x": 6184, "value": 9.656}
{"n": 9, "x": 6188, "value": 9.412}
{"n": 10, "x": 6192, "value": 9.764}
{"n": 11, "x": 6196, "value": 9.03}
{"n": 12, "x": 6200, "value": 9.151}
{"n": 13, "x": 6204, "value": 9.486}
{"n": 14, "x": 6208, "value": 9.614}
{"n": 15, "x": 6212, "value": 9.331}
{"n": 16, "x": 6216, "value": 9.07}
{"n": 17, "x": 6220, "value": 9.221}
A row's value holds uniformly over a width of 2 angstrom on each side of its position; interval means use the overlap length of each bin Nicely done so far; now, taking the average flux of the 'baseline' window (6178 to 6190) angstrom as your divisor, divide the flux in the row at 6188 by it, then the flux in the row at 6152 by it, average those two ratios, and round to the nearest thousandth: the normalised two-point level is 0.973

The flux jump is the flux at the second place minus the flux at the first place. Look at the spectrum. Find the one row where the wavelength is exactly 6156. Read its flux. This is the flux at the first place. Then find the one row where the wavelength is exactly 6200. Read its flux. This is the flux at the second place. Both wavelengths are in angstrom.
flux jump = 0.23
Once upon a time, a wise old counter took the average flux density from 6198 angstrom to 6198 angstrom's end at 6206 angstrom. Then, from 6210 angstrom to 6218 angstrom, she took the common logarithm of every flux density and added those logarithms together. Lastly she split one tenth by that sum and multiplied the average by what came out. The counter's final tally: 0.483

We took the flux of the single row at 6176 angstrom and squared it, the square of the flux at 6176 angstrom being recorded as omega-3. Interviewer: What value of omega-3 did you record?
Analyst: 77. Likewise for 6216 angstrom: 82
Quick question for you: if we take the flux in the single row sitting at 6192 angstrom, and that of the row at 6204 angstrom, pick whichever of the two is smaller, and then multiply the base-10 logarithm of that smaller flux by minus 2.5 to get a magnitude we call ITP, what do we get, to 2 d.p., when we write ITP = -2.44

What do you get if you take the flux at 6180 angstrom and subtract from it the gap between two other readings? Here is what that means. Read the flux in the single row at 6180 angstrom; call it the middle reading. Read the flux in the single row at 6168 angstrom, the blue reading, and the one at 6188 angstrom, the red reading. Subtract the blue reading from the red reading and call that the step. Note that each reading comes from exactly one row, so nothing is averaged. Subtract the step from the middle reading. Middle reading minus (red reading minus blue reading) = 9.4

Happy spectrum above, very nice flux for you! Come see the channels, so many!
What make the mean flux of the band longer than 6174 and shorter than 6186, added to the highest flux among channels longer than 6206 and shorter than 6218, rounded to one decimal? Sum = 18.9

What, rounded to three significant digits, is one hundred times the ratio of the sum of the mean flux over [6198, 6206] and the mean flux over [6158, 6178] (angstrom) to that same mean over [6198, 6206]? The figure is 196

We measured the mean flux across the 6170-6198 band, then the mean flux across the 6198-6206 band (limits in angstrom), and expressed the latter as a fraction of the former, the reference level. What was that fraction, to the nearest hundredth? 1.00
